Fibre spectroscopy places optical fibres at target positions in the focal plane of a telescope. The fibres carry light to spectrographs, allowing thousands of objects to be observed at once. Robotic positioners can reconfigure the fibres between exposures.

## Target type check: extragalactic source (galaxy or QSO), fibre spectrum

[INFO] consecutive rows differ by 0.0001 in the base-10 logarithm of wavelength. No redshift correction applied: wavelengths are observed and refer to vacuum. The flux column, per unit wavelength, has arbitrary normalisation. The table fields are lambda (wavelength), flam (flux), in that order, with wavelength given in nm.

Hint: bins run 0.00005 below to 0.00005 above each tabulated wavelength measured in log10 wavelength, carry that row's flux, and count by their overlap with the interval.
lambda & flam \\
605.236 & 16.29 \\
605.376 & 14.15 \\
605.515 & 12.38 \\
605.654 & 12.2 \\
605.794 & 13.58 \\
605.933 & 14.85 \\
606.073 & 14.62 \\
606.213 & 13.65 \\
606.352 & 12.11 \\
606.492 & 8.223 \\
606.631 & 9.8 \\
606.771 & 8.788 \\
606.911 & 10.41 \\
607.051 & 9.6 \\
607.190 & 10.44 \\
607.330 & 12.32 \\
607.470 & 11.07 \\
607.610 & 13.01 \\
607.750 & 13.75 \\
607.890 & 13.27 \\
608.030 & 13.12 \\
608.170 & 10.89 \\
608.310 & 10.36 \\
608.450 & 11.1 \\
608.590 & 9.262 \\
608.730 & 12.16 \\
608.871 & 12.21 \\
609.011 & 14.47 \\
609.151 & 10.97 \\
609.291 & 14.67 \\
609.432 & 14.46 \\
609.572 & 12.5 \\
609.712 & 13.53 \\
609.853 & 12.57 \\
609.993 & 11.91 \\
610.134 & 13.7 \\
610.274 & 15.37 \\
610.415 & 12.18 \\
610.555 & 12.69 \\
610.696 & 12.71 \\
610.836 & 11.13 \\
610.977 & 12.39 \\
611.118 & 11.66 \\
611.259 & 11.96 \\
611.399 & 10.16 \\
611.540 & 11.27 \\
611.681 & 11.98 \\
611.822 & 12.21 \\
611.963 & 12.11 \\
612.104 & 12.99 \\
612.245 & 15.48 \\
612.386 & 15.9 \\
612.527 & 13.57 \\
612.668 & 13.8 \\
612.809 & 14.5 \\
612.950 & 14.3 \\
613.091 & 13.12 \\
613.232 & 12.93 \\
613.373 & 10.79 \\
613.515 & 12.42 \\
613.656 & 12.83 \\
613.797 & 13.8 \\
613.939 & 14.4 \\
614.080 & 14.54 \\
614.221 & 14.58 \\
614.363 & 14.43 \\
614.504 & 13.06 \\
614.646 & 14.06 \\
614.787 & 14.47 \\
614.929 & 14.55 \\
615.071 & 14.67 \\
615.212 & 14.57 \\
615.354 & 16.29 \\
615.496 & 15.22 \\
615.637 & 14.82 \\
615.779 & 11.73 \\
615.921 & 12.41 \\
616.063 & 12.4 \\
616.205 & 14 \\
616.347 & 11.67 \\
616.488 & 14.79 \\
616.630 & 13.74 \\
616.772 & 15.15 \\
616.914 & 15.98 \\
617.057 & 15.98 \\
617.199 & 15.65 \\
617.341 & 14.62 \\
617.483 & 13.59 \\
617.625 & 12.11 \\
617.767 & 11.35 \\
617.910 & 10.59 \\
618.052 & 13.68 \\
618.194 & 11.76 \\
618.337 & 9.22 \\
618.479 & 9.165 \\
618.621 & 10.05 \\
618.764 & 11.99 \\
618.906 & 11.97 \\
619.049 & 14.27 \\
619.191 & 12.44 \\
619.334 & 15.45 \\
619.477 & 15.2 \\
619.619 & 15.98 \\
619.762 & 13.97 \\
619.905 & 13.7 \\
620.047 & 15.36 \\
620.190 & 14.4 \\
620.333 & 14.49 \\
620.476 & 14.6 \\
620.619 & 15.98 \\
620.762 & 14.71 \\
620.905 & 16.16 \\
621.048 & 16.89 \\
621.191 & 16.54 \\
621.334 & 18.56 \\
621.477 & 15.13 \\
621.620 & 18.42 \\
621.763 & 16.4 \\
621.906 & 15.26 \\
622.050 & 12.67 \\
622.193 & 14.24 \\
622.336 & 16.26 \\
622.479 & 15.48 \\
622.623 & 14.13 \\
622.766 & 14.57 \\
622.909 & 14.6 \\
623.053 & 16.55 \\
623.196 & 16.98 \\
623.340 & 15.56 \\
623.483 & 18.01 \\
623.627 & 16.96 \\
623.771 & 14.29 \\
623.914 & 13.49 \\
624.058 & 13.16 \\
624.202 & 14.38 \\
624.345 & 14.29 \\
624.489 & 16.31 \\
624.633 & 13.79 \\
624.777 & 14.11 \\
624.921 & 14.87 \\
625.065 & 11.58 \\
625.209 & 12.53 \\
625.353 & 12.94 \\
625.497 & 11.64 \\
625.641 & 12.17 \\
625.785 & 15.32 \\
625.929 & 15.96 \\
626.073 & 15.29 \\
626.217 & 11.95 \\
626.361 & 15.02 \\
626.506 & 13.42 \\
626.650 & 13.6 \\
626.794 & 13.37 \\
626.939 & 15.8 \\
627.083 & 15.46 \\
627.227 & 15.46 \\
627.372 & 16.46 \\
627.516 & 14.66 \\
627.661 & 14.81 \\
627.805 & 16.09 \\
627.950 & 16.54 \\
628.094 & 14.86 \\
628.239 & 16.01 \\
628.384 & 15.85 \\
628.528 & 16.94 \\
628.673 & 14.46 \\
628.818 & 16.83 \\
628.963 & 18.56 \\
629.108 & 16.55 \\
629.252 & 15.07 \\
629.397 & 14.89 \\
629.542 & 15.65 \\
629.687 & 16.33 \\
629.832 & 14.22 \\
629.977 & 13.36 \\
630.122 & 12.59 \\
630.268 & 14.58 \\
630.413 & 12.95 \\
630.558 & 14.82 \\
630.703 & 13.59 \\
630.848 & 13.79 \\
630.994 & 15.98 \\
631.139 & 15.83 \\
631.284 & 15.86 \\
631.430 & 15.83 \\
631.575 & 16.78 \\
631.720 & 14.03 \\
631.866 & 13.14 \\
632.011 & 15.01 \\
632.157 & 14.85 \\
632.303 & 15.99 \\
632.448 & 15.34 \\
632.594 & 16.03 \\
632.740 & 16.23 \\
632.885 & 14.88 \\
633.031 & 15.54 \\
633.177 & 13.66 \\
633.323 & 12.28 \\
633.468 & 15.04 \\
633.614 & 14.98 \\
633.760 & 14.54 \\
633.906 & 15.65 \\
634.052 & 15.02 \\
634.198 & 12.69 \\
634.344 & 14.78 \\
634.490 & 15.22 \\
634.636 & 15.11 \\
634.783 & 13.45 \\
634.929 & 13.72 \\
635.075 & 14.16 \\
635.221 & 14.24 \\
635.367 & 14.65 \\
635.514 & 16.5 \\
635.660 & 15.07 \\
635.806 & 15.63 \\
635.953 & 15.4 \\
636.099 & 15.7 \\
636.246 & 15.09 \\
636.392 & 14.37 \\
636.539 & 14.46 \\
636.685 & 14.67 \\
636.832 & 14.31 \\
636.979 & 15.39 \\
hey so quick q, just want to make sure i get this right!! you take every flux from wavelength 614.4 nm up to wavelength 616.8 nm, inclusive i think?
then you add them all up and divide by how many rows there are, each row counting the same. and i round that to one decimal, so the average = 14.0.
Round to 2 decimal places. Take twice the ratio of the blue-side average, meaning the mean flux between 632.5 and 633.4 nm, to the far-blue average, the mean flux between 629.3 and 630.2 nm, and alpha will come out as 2.04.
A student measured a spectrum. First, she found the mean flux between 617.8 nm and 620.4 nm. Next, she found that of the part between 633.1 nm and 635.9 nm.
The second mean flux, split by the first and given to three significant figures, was 1.12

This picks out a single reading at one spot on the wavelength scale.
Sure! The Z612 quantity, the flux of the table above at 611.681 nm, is 11.98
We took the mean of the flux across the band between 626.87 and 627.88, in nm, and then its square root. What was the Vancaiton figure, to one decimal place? 3.9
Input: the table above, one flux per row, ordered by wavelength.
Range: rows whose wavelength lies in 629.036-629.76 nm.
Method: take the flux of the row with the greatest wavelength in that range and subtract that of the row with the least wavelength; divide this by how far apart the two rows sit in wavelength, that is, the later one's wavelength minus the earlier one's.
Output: 0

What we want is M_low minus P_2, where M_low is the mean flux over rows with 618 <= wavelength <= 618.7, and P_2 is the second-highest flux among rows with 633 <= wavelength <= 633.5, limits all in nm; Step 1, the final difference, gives -4.3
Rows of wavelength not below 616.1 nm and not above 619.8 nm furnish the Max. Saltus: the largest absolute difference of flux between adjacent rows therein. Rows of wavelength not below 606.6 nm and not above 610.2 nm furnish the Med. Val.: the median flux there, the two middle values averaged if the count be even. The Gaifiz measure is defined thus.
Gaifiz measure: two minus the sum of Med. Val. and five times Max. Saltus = -25.8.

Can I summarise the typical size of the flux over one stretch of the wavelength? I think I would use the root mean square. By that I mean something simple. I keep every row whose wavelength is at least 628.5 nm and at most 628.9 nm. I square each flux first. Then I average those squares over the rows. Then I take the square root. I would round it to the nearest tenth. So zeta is 16.1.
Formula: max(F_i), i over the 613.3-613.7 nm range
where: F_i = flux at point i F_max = 12.83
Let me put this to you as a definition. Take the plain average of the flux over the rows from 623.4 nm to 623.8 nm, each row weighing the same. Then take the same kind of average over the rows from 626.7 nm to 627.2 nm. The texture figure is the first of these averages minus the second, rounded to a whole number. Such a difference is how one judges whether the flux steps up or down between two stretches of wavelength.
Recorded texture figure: 2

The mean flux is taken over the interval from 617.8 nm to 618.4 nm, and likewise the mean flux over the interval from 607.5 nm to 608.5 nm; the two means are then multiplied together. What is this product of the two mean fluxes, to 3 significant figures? 138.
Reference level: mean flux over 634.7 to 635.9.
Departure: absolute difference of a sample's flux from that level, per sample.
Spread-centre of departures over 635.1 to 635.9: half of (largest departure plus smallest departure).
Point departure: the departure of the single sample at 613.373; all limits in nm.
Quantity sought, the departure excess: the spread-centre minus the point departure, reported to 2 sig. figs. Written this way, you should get -3.0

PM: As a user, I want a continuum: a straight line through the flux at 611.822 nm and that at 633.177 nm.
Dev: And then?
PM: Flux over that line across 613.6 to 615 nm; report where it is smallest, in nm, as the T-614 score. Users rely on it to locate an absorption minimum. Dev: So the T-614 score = 613.656 nm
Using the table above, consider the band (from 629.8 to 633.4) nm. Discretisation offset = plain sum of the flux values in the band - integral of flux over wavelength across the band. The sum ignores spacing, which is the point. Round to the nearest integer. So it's 314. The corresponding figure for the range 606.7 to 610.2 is 258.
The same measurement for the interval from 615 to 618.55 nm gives 288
